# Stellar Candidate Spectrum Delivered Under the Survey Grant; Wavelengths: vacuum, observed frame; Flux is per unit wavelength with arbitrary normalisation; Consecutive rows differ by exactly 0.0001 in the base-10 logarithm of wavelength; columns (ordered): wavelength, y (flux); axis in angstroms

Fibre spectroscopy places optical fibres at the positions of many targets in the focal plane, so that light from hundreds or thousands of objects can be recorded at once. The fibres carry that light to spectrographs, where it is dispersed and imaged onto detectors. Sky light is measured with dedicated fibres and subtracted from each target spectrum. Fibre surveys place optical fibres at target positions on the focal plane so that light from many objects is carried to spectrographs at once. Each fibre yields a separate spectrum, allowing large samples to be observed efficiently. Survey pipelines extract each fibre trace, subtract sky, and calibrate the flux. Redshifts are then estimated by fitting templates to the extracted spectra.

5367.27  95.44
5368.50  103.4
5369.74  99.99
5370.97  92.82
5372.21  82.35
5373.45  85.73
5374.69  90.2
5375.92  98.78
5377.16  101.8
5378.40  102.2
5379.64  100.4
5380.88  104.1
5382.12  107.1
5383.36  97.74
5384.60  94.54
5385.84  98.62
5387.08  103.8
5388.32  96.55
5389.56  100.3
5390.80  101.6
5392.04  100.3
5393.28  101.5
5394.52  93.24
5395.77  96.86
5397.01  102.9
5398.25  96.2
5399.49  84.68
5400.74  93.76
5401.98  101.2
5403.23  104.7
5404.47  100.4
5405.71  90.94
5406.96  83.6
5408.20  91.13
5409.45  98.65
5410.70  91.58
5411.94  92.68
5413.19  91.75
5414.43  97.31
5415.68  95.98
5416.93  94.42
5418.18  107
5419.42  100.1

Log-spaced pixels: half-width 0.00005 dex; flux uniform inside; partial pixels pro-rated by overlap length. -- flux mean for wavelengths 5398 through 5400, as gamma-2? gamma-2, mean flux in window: 90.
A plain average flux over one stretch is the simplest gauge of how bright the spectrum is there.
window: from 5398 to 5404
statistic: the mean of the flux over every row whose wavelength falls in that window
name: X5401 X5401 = 96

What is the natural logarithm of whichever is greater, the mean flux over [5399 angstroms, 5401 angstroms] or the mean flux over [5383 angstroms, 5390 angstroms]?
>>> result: 4.59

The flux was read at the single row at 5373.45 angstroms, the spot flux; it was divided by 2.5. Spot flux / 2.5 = 34.3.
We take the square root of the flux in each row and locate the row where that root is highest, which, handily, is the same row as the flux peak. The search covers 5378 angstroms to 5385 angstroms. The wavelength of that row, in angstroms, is 5382.12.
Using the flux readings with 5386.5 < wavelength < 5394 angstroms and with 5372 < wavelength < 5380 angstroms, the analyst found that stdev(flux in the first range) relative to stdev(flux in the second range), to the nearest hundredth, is 0.29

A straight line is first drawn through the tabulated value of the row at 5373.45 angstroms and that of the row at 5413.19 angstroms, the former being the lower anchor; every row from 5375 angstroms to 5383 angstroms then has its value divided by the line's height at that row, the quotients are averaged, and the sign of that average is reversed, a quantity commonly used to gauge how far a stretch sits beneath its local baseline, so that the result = -1.18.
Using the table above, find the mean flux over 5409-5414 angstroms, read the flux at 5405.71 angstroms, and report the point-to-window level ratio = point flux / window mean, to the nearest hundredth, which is 0.97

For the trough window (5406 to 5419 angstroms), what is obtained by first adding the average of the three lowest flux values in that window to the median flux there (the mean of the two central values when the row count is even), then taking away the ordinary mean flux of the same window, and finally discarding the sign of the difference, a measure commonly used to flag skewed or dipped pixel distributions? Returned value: 87.9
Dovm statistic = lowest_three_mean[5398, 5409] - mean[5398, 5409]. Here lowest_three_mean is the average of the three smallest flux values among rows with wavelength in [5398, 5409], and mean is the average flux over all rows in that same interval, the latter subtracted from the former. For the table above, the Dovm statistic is -8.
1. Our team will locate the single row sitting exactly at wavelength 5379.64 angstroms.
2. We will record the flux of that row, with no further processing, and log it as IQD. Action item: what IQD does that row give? 100.4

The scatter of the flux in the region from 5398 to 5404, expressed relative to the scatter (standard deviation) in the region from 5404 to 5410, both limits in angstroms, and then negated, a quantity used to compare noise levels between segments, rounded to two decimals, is -1.14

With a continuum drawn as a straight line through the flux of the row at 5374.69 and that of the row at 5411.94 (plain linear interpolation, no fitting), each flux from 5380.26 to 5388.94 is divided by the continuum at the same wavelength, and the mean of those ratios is 1.10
